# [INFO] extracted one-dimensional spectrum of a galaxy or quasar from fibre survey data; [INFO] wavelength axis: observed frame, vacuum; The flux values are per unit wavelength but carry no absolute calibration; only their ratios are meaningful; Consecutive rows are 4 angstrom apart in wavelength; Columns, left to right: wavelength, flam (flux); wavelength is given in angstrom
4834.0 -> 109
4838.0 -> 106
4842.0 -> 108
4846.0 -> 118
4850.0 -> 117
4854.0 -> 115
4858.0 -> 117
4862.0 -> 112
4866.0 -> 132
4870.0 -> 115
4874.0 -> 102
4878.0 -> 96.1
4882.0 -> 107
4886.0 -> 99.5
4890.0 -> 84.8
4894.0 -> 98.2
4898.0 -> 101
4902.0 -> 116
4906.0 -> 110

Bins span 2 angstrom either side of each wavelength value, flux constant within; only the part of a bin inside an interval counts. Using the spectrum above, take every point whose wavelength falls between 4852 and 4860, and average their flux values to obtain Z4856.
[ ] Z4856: 116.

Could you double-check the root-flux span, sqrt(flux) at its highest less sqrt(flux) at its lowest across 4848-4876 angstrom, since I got 1.4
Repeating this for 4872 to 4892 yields 1.1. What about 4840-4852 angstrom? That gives 0.5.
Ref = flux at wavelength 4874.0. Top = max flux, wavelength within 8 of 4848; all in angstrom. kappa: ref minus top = -16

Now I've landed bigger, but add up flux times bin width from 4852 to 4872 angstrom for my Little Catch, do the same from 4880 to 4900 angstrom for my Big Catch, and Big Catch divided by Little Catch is 0.83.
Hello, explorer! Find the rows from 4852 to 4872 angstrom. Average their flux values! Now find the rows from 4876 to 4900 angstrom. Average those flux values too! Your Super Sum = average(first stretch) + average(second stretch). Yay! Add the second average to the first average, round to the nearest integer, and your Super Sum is 216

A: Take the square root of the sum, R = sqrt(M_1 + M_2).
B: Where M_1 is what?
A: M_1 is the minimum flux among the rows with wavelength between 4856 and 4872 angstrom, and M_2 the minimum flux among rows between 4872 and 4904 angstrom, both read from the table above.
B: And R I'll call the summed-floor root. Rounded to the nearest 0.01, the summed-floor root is 14.03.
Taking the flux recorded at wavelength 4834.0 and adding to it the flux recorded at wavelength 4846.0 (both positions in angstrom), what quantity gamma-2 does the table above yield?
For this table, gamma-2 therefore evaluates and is 227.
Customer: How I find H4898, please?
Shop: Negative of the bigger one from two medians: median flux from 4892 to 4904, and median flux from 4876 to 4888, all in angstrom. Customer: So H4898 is -101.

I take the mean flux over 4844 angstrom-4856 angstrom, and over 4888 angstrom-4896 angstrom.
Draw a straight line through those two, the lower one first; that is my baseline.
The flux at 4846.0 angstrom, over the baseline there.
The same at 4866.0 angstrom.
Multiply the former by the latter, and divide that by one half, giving 2.4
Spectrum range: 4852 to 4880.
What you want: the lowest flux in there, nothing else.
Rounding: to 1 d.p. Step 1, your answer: 96.1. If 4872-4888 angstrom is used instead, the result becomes 96.1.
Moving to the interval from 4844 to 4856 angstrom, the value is 115.0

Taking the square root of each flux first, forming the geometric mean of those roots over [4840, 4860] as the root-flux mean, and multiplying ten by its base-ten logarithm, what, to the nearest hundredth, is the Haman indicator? 10.30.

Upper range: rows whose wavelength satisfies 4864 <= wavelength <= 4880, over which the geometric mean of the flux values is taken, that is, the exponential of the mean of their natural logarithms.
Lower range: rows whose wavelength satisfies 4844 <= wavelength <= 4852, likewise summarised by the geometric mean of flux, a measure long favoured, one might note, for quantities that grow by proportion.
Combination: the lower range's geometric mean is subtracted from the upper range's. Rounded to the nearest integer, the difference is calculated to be -7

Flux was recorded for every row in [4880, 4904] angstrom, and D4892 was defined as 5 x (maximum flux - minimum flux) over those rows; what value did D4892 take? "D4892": 156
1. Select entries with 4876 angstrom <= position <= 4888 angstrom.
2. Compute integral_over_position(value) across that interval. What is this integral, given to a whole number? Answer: 1210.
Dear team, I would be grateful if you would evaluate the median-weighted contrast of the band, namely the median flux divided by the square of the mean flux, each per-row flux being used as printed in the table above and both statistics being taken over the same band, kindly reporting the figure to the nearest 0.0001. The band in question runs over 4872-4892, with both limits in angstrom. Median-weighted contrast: 0.0104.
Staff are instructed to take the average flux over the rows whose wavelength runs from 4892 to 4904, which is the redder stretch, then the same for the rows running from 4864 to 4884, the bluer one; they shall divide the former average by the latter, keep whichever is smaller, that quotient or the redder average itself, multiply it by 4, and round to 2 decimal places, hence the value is 3.81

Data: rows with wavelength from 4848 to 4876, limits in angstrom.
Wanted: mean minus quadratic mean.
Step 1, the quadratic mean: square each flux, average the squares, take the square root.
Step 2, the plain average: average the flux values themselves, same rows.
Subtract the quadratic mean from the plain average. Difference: -0.29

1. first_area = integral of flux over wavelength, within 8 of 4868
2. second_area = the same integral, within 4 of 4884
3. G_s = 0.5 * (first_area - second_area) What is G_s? 509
